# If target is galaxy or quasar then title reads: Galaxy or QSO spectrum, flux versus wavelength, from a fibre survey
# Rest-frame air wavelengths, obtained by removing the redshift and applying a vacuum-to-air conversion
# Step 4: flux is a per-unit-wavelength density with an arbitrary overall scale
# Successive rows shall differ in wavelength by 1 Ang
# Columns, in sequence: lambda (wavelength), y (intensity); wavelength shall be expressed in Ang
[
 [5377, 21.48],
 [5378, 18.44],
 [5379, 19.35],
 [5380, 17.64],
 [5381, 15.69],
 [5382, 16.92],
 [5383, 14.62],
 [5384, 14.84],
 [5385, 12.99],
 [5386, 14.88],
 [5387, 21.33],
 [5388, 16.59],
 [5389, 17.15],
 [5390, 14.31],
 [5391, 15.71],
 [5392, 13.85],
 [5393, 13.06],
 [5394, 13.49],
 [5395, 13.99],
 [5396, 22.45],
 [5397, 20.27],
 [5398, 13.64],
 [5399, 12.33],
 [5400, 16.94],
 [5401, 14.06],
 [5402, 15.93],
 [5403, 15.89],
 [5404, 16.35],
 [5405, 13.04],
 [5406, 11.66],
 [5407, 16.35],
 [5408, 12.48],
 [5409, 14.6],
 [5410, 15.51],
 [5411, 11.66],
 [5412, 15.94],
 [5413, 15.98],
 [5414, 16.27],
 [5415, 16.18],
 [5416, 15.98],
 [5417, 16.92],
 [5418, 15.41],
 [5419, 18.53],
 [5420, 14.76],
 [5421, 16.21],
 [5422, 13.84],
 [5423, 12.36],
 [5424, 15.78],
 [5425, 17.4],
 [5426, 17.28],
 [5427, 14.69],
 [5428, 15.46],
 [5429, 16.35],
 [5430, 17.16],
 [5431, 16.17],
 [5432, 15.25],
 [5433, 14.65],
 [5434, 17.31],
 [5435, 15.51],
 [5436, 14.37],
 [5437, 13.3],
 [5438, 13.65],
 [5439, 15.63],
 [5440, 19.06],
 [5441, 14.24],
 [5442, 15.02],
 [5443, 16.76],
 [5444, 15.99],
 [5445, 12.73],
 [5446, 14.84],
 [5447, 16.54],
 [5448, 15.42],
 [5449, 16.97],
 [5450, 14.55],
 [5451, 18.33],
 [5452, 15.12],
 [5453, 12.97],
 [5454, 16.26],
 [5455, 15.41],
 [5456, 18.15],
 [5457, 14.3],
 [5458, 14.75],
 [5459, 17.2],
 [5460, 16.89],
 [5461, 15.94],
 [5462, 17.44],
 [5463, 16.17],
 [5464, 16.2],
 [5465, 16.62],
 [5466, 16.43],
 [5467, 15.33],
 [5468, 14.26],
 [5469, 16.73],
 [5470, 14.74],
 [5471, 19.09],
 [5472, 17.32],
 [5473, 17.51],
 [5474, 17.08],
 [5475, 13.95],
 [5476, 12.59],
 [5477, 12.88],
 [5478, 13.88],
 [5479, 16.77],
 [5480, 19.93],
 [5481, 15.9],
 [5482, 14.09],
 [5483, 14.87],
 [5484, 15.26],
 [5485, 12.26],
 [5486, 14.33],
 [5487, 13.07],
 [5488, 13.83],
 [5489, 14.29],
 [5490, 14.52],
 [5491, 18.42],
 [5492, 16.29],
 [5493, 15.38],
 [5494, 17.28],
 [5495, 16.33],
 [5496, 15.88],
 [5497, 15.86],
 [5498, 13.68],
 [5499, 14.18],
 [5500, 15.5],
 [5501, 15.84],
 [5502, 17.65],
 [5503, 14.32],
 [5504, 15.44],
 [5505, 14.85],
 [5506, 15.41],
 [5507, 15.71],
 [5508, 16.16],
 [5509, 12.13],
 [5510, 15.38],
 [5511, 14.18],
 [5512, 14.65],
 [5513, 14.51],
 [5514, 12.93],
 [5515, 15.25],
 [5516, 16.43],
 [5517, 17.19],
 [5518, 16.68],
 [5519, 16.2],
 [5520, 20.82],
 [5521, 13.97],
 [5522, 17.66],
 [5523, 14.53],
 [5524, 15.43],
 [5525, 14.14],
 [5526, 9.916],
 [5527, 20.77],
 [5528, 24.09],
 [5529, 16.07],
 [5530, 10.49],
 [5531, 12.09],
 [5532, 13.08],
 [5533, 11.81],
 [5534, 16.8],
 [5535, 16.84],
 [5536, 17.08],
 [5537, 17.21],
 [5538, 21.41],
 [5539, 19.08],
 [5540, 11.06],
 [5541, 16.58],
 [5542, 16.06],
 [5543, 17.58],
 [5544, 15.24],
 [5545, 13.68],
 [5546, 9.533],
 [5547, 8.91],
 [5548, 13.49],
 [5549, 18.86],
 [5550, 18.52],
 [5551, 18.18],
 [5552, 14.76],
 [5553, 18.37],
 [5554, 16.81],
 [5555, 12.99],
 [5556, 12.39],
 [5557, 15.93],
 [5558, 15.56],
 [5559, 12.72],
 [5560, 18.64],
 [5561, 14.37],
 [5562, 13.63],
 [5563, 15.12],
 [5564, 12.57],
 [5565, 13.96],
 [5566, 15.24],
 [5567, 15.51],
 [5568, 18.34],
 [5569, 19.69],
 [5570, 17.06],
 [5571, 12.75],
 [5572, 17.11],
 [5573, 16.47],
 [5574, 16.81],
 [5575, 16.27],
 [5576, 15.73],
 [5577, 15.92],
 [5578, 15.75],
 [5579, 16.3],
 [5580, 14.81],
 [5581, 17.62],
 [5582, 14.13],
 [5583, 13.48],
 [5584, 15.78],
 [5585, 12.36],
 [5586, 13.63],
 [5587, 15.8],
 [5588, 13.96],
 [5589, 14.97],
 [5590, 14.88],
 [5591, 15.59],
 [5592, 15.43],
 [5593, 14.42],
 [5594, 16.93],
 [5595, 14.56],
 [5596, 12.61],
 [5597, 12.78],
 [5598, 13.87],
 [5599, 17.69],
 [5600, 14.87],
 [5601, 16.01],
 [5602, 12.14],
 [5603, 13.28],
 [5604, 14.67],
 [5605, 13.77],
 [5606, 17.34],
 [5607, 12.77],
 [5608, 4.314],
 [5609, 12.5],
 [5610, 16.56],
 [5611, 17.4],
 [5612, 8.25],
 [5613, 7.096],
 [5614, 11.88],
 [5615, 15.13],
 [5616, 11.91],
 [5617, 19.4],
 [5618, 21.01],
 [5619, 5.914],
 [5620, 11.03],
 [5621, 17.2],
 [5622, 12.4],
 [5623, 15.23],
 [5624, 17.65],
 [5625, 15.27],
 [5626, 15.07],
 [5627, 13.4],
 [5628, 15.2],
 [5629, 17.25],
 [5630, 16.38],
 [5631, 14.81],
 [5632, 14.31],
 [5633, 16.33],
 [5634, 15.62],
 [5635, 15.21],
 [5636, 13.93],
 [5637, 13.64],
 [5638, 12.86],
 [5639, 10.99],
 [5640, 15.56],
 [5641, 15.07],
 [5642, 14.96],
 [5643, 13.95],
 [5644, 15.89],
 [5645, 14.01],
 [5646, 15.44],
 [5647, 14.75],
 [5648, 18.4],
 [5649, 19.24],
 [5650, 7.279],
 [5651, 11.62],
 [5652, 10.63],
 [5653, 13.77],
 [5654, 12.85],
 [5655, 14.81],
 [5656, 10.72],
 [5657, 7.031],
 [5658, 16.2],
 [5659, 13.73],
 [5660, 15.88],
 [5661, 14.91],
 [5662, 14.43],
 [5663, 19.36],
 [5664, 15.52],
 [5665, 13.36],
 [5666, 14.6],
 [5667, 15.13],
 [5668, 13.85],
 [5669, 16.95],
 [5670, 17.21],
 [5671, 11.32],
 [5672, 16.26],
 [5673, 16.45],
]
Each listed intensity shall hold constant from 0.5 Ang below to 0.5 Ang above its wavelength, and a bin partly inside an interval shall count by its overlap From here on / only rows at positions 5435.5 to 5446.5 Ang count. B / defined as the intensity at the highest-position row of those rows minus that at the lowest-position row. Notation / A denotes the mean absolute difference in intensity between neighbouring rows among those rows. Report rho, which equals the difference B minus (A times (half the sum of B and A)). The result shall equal -2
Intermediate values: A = 2.0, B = 0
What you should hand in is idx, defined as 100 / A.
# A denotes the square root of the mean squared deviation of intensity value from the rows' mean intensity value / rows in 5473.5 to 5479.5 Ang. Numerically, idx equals 57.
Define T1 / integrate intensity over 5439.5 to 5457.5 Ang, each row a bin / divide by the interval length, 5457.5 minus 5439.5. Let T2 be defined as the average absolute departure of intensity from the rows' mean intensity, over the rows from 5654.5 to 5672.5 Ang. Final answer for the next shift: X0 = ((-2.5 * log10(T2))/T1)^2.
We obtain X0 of 0.0020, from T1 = 15.7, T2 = 1.9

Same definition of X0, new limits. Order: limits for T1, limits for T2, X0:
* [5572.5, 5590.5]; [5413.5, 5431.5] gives 0.0000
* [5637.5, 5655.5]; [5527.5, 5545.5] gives 0.0057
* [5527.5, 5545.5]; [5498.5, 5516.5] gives 0.0000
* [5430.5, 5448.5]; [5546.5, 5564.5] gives 0.0032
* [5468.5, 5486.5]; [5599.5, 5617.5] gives 0.0053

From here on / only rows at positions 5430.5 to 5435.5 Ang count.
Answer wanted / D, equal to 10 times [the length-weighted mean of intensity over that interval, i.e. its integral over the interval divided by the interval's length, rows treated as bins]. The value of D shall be 158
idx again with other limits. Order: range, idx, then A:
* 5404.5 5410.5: 60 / 1.7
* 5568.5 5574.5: 49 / 2.0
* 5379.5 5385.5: 65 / 1.5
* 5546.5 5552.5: 28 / 3.5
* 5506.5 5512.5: 76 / 1.3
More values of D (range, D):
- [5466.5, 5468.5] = 148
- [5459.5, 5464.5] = 165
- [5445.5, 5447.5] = 157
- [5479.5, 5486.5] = 152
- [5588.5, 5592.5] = 152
